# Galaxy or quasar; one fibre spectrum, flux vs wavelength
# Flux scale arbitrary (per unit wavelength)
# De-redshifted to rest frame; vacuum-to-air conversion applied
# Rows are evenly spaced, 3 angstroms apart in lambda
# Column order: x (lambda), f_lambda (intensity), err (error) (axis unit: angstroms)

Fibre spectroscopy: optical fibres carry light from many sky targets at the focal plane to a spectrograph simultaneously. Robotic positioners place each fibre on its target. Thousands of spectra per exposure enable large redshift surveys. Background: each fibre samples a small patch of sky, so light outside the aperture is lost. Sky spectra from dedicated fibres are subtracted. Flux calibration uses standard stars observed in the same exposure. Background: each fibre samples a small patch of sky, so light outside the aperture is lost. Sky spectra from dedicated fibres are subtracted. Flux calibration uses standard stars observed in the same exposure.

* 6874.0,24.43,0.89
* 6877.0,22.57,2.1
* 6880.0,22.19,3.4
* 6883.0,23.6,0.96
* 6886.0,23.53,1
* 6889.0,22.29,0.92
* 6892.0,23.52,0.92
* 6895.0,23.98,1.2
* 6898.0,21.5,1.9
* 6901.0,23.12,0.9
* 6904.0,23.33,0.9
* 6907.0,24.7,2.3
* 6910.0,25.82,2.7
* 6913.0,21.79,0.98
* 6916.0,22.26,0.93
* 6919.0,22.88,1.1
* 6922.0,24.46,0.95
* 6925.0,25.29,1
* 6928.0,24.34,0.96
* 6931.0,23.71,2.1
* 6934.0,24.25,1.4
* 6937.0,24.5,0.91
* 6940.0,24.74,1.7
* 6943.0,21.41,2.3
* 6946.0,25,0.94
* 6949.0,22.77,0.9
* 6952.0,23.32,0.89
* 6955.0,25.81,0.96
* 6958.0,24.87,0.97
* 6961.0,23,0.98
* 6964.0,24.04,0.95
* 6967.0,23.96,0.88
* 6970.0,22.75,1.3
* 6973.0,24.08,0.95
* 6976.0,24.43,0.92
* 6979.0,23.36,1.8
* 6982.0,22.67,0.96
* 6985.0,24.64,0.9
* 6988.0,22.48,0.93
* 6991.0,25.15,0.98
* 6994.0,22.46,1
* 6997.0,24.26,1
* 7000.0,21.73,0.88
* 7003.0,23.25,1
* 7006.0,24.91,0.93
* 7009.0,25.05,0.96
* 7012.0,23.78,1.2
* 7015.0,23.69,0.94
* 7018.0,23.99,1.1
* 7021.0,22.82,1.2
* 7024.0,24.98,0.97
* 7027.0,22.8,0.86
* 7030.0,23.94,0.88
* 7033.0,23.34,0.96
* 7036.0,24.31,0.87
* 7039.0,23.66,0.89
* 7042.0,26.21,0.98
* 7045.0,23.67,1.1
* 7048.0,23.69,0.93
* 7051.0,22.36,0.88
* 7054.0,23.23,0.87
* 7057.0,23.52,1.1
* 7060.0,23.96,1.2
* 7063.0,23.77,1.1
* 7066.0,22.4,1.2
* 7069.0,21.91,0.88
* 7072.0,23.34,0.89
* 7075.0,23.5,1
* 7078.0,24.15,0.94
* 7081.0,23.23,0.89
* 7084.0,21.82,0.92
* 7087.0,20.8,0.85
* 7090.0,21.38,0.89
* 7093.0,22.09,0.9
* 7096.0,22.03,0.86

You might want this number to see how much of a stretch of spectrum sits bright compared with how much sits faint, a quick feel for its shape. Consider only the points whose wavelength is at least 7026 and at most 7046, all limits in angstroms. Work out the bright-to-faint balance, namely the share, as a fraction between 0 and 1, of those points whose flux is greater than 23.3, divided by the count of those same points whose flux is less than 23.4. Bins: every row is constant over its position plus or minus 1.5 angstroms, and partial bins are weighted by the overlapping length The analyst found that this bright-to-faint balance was 0.43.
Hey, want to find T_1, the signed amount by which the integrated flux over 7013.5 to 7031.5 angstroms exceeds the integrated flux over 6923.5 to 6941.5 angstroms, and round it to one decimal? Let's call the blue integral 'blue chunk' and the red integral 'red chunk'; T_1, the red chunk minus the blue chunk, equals -13.8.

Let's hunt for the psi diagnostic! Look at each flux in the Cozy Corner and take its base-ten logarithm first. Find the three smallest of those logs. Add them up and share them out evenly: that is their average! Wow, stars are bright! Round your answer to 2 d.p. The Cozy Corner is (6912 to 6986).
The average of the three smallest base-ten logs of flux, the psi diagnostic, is 1.34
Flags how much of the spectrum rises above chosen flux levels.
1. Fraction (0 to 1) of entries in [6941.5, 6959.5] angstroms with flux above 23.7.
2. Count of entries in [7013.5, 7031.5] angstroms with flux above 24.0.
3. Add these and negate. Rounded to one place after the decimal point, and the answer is -1.5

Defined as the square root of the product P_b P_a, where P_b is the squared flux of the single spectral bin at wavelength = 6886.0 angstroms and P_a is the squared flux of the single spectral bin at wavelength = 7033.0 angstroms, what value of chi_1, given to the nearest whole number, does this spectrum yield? 549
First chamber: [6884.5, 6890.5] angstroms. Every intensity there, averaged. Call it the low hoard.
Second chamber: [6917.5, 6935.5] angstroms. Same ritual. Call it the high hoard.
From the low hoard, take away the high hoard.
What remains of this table -1.2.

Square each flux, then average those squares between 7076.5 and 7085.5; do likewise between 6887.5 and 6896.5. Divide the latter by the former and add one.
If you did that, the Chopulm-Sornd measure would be 2.02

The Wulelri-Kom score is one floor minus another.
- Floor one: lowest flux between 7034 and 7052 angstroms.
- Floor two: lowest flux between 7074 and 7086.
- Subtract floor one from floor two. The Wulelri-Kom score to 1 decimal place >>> -0.5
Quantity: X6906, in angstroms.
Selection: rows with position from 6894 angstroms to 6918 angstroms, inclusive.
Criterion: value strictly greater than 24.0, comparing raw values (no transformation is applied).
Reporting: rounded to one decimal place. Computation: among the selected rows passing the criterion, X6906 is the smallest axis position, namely 6907.0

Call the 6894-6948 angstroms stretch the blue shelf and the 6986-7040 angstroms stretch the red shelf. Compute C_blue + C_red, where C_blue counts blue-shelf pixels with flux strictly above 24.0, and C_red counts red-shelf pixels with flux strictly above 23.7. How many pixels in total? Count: 18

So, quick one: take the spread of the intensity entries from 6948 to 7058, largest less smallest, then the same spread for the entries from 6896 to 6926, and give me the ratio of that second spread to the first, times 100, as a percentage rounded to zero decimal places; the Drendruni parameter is 96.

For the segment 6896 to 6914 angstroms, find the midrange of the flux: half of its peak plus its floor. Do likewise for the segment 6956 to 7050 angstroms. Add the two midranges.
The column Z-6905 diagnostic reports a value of 47.6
